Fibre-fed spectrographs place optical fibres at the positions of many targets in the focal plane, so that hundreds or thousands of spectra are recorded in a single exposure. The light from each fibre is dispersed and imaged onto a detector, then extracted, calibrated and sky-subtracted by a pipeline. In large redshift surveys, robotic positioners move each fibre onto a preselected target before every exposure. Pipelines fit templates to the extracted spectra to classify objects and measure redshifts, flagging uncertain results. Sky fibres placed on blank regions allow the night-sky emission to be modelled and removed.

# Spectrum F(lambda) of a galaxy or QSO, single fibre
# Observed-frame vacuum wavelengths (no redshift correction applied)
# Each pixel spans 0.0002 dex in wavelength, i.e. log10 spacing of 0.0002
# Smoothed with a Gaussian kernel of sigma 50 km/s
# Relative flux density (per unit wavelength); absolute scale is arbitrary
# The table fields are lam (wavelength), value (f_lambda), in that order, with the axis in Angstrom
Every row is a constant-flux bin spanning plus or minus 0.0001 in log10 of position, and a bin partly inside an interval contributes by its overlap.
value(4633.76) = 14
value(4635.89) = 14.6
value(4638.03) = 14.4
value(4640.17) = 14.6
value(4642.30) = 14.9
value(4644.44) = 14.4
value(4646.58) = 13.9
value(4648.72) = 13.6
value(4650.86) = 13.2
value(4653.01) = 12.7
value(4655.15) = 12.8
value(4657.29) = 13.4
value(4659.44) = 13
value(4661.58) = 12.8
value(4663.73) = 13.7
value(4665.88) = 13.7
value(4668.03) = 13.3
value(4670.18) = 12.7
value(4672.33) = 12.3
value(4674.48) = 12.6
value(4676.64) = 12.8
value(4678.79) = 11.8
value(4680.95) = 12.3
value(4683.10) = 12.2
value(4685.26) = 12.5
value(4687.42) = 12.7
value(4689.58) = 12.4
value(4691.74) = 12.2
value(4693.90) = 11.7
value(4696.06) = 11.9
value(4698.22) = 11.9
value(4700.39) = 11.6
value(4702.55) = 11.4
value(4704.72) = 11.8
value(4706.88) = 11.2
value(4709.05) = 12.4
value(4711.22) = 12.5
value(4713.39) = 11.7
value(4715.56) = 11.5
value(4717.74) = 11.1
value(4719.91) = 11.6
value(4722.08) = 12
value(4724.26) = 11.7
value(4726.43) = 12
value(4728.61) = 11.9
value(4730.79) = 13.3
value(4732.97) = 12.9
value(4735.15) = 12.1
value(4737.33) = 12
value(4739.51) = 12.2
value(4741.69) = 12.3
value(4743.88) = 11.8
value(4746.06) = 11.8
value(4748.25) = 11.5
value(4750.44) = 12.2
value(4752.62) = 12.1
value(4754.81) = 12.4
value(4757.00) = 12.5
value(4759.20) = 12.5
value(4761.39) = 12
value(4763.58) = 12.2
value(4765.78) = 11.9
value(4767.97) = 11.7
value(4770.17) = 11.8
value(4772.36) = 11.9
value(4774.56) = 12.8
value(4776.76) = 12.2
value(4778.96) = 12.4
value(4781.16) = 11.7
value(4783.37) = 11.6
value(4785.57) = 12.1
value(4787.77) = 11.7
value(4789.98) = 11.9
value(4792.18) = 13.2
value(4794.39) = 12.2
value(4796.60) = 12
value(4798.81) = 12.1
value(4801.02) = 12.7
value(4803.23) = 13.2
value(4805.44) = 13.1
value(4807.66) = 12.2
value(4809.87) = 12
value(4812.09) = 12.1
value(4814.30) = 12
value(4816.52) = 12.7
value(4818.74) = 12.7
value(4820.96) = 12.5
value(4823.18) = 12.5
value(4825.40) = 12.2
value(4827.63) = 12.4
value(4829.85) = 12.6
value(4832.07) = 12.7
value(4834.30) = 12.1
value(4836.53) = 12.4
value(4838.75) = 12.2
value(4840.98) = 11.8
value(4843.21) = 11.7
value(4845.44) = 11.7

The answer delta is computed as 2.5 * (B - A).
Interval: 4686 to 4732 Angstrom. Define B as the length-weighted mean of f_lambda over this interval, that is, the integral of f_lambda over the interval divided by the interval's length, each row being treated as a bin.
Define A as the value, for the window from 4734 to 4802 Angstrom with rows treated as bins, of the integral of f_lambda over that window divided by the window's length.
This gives -0.4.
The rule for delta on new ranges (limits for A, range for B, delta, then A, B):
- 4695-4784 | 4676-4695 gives 0.7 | 12.0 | 12.3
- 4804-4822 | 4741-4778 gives -0.8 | 12.4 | 12.1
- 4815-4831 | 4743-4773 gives -1.2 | 12.5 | 12.0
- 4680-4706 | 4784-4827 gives 0.8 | 12.0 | 12.4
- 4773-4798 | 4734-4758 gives -0.2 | 12.2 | 12.1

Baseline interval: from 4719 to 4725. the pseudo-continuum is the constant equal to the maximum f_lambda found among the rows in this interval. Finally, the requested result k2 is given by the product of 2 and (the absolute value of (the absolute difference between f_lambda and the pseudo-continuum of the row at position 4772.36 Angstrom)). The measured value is 0.2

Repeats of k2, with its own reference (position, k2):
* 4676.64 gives 1.6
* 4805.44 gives 2.2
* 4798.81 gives 0.2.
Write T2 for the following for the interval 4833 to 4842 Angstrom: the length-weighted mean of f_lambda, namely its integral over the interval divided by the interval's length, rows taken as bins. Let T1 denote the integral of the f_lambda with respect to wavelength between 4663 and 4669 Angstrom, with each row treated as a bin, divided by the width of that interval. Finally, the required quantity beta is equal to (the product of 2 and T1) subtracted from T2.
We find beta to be -14.98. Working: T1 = 13.6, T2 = 12.1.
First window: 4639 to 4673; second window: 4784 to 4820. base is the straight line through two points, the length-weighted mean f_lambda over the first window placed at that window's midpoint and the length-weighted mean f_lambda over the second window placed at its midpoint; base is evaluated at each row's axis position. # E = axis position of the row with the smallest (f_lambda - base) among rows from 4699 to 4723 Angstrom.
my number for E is 4717.74 Angstrom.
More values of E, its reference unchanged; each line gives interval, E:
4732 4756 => 4748.25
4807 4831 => 4809.87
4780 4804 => 4783.37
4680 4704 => 4702.55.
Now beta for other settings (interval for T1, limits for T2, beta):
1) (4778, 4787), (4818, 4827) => -11.42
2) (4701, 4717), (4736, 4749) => -11.58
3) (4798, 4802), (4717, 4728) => -13.11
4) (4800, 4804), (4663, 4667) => -12.19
